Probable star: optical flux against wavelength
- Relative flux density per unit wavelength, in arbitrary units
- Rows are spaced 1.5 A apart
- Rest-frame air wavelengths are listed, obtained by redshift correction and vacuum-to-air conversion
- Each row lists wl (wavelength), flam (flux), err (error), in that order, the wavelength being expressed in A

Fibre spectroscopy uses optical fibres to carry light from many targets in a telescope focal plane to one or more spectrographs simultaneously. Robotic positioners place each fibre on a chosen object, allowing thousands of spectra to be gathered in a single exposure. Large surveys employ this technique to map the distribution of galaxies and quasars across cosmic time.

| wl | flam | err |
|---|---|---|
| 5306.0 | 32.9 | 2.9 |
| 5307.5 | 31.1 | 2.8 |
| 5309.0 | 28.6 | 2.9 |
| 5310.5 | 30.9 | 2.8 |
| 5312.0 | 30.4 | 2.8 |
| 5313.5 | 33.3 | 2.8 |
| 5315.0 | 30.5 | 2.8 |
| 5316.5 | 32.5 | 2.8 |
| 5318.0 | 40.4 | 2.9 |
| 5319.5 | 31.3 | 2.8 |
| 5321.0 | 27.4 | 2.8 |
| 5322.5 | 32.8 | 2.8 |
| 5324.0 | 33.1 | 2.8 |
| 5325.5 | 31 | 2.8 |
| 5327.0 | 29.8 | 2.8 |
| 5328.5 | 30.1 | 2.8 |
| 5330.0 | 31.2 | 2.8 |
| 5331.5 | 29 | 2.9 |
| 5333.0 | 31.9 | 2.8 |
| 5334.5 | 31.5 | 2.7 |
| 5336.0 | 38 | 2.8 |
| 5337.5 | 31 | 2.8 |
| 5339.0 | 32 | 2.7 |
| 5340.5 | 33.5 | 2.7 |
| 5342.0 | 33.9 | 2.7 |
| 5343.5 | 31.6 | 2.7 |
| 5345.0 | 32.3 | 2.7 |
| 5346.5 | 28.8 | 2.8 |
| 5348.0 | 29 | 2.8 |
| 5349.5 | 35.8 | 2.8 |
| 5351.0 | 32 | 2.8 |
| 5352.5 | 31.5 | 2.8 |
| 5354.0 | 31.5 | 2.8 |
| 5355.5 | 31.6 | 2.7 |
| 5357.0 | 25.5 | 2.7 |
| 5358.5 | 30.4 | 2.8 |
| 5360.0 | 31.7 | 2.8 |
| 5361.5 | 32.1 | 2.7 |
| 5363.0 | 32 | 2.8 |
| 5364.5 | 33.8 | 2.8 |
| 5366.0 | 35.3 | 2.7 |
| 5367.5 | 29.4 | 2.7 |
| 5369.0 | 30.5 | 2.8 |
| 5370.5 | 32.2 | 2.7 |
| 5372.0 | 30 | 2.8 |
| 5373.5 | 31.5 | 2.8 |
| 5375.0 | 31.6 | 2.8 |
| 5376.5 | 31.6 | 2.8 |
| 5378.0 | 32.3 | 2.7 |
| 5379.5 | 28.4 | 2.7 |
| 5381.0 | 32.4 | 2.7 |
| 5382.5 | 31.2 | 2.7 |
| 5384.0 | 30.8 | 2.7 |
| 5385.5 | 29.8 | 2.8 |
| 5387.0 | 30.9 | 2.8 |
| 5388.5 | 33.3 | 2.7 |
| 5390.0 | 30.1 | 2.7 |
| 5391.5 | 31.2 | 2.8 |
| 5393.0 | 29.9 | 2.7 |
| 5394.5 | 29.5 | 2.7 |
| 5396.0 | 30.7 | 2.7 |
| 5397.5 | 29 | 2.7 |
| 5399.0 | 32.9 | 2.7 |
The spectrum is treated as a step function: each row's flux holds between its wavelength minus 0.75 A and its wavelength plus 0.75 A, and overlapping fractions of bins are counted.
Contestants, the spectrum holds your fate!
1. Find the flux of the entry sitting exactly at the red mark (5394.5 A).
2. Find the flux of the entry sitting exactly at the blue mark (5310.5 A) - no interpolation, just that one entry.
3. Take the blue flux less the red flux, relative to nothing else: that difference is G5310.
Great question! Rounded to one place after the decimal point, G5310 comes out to 1.4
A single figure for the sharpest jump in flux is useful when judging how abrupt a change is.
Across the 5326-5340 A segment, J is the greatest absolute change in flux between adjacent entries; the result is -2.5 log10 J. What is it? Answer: -2.1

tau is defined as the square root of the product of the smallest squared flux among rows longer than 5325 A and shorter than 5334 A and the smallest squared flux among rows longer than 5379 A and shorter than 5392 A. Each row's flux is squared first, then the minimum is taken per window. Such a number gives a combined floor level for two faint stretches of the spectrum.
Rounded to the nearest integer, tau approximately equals 824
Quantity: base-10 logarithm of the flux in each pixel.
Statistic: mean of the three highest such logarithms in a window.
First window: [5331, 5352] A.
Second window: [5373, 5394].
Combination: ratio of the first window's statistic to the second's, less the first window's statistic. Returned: -0.528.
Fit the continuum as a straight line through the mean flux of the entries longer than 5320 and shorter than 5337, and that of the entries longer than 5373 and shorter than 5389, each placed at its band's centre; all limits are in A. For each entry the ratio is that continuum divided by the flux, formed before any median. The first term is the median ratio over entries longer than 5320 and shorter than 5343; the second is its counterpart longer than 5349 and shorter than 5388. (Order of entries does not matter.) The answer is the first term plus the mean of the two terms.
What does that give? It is 1.99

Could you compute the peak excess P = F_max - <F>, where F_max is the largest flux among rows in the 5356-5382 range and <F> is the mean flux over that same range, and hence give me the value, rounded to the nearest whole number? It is 4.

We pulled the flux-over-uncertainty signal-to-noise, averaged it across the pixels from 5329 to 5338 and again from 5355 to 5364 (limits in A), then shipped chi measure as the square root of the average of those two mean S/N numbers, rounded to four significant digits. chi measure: 3.360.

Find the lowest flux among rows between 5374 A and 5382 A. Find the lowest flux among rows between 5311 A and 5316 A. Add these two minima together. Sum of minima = 59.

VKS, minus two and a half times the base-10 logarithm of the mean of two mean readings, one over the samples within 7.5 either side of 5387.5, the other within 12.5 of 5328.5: -3.75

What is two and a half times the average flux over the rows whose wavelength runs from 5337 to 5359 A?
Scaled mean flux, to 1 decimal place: 78.4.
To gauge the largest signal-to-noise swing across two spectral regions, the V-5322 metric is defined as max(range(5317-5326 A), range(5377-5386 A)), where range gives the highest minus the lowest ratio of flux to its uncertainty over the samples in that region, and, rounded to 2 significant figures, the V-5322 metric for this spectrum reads 4.1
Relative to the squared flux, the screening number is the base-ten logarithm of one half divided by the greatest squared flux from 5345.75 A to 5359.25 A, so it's -3.41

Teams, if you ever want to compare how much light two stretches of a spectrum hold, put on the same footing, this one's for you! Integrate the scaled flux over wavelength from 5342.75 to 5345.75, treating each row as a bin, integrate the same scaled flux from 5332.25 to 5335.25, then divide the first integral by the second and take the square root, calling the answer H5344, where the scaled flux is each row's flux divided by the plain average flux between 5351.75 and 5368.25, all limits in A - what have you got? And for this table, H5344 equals 1.00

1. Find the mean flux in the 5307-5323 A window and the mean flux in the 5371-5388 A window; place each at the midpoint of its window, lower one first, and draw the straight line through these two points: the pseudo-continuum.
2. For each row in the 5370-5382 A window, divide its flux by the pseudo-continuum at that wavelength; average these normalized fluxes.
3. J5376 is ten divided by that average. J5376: 9.9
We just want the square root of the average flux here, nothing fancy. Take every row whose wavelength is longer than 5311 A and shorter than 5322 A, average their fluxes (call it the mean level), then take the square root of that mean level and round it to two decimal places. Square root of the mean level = 5.68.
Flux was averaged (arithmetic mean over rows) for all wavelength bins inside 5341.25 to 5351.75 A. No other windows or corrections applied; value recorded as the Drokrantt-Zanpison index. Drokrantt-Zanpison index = 31.9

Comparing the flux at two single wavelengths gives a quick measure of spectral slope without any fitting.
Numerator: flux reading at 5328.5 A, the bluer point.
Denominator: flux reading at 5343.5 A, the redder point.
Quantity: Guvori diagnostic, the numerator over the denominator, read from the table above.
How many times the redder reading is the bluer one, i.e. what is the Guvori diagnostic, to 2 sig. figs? 0.95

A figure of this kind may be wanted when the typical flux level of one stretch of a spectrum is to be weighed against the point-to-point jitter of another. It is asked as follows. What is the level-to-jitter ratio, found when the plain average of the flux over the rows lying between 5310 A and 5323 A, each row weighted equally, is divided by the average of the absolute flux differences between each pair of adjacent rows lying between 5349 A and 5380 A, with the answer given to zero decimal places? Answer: 17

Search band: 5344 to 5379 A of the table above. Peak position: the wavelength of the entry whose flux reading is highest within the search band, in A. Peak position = 5349.5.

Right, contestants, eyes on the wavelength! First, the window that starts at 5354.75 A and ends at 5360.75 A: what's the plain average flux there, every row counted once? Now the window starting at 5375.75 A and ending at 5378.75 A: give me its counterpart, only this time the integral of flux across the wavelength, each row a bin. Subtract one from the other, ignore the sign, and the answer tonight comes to 66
